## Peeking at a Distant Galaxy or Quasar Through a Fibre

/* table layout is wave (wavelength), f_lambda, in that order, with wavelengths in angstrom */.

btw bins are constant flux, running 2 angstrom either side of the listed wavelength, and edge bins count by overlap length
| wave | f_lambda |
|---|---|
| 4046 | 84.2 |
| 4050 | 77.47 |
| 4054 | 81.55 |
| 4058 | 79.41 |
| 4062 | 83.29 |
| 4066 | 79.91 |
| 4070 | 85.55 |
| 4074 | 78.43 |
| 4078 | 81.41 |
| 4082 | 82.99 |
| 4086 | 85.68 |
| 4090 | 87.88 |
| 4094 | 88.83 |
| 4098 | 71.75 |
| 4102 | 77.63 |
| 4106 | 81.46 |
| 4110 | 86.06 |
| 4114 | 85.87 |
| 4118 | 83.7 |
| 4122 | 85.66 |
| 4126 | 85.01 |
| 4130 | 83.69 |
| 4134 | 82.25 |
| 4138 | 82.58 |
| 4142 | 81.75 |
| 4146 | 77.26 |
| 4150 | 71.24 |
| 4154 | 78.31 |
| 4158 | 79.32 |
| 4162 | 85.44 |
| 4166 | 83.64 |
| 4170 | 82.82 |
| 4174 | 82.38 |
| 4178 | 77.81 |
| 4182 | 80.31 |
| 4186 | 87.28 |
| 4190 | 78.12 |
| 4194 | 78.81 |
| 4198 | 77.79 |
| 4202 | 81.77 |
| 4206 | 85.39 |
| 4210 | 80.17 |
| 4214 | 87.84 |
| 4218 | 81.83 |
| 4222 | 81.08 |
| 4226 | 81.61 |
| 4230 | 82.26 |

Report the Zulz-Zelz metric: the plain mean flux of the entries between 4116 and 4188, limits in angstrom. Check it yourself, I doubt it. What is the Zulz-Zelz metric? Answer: 81.7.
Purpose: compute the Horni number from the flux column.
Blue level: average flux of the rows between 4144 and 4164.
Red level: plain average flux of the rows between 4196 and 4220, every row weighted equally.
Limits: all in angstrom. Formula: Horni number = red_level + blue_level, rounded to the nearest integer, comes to 161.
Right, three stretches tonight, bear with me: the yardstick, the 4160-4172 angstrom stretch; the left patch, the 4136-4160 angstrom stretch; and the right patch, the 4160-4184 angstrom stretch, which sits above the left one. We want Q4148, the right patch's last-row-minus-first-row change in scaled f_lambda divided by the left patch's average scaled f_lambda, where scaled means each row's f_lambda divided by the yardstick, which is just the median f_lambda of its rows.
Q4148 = -0.07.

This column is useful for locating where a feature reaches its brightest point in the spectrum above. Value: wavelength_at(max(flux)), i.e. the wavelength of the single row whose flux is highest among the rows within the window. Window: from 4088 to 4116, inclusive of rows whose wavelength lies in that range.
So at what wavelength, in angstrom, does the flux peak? 4094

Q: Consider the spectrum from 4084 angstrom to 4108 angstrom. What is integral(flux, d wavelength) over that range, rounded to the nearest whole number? 1973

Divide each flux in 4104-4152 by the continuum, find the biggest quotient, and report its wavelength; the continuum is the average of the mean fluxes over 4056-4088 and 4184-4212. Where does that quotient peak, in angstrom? 4110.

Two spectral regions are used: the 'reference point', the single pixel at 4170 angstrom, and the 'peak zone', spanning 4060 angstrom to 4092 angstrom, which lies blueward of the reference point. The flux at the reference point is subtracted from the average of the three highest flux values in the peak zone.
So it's 4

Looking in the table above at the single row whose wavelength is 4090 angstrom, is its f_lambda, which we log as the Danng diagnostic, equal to 87.88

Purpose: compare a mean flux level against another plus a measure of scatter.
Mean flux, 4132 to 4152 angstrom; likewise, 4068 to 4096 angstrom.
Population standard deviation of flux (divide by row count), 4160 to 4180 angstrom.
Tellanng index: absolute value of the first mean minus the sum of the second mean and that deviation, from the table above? 7.9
